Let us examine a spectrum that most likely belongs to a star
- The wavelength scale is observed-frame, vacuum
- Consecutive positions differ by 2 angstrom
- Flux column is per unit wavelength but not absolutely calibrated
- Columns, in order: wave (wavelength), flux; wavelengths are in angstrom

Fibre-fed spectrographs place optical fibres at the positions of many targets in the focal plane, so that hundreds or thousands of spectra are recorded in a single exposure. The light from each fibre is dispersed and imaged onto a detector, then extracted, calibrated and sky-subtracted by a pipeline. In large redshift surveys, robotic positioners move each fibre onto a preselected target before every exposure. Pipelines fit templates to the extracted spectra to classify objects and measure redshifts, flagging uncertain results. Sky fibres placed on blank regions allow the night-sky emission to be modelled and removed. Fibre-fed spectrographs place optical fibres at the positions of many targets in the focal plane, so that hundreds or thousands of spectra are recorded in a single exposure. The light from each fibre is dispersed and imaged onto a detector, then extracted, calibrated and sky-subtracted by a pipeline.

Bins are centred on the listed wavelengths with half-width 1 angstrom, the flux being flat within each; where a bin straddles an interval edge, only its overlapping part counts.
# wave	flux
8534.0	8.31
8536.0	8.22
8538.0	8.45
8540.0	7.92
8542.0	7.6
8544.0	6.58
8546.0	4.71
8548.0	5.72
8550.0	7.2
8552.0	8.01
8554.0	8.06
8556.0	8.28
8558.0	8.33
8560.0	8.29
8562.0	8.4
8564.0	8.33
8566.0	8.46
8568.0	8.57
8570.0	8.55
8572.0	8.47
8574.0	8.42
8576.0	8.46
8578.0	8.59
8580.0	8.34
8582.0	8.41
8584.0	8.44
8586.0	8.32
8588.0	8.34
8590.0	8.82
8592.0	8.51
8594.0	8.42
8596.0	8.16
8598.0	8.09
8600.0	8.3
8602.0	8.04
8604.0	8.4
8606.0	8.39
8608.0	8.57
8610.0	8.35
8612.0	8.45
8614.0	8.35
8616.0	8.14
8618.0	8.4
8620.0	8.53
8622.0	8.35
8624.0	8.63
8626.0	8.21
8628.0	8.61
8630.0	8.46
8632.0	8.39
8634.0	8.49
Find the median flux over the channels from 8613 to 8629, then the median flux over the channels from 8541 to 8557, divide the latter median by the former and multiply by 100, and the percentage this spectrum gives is 88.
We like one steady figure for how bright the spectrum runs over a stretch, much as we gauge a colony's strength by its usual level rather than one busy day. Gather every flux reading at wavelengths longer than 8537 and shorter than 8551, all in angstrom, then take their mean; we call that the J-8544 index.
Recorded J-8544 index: 6.88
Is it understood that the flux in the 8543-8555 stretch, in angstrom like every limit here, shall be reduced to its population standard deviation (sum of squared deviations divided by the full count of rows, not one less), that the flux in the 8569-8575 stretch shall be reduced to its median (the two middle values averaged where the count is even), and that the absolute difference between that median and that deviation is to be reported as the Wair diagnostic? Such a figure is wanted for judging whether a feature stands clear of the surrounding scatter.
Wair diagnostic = 7.26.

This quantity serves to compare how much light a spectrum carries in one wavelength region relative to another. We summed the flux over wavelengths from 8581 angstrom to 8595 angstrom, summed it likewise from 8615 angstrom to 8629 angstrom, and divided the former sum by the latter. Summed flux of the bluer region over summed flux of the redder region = 1.01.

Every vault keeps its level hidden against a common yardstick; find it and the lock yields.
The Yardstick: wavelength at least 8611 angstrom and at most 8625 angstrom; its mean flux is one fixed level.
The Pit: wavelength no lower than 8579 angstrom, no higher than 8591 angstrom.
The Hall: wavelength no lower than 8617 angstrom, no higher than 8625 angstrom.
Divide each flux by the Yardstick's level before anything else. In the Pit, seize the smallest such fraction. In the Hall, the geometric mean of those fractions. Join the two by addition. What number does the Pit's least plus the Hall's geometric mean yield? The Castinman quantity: 2.00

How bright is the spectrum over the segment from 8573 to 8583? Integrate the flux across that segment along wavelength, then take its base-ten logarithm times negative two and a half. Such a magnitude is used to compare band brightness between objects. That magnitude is -4.8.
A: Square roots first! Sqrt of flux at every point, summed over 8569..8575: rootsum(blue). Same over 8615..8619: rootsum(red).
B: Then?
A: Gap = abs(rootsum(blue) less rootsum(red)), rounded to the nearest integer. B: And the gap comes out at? 3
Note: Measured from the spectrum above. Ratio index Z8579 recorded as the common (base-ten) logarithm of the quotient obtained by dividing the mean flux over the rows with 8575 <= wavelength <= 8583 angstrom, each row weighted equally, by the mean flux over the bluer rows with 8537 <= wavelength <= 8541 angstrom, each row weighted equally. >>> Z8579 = 0.014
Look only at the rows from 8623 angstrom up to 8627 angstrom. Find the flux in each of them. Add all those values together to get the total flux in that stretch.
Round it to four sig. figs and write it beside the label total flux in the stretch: 16.84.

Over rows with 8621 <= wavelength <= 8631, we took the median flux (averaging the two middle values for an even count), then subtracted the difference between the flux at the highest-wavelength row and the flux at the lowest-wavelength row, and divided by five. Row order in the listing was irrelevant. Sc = 1.67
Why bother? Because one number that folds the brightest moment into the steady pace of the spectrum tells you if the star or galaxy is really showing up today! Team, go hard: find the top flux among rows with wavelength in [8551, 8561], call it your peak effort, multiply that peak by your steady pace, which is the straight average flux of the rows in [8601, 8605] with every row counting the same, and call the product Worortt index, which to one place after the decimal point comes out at 68.5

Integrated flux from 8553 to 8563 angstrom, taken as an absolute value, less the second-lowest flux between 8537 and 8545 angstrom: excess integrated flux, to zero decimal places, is 75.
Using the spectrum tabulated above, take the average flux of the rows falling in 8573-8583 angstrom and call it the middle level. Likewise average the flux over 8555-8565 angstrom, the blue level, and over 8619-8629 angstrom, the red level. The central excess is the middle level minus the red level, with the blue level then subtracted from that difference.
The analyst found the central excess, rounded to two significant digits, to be -8.3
